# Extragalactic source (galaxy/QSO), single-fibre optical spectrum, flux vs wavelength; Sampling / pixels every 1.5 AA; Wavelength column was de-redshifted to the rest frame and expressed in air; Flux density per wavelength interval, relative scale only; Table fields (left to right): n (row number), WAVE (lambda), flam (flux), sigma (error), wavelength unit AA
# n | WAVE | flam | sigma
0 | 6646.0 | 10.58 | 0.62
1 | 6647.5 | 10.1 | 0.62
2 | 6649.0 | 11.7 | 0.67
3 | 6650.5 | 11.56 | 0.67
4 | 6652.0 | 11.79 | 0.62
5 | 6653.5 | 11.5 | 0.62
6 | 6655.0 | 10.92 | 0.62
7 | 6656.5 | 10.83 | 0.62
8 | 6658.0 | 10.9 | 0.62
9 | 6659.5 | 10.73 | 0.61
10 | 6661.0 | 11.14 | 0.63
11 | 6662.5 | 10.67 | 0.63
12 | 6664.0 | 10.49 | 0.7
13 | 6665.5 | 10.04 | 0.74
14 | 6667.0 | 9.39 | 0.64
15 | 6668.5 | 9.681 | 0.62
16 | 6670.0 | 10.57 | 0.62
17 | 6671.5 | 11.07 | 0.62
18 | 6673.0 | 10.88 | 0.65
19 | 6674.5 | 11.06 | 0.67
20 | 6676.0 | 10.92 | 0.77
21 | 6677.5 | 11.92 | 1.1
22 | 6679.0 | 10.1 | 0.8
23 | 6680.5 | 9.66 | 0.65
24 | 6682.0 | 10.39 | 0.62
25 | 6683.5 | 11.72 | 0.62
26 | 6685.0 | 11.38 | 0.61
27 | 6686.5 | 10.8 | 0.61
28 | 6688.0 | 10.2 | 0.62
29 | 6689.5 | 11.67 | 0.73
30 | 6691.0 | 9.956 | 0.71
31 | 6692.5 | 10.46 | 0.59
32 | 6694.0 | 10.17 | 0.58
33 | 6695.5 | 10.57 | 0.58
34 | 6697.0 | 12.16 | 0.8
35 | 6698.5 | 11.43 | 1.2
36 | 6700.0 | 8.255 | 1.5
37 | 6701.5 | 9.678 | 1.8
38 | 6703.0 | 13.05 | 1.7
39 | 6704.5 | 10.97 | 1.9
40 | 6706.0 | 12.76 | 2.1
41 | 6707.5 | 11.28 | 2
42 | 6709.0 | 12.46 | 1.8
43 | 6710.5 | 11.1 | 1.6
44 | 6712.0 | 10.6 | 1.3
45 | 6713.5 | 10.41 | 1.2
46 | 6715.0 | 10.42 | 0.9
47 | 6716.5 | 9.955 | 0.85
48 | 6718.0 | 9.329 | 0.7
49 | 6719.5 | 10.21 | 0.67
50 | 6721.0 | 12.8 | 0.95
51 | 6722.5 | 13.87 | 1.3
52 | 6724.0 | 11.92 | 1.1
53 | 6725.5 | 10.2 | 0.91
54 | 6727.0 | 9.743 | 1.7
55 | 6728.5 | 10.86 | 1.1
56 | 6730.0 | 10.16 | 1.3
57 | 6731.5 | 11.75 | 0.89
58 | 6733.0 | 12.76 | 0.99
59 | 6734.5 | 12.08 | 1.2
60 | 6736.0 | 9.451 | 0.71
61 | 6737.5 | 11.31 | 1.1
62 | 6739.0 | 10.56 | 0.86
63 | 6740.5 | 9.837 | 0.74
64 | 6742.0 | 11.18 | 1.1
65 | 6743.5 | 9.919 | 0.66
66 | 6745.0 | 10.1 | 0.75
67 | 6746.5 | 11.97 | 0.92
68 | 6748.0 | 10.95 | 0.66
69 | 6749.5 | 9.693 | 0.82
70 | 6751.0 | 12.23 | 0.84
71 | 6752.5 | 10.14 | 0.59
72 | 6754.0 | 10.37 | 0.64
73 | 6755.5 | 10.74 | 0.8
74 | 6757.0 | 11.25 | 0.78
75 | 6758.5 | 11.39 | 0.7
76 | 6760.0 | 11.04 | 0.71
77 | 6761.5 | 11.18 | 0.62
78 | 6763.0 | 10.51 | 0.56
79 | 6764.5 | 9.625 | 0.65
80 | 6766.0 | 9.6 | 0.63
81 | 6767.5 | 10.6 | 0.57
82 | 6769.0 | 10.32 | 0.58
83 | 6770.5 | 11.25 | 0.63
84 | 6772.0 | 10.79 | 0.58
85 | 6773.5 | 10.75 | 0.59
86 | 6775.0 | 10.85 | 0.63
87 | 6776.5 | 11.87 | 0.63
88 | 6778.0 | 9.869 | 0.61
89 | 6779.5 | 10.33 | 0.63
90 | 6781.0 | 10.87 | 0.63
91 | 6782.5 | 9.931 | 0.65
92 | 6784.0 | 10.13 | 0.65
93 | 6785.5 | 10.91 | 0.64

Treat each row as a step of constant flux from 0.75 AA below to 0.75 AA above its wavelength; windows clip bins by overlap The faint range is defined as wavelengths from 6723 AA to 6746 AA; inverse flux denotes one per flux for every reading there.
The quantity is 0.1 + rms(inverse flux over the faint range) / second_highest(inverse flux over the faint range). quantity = 1.01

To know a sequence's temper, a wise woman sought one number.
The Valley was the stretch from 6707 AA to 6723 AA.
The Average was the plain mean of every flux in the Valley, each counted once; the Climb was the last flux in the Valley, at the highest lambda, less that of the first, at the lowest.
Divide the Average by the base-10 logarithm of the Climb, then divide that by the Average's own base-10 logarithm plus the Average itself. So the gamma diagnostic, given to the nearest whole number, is 2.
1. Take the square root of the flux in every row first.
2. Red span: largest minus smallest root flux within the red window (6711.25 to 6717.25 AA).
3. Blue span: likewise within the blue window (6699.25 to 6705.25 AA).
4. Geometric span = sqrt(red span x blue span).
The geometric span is 0.27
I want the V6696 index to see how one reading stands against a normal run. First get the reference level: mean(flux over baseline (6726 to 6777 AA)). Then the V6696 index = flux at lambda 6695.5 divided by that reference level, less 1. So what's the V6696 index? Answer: -0.02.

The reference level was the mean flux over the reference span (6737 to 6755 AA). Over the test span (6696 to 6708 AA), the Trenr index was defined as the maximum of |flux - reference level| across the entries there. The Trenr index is 2.4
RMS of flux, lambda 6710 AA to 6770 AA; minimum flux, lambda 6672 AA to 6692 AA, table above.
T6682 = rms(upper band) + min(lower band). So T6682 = 20.5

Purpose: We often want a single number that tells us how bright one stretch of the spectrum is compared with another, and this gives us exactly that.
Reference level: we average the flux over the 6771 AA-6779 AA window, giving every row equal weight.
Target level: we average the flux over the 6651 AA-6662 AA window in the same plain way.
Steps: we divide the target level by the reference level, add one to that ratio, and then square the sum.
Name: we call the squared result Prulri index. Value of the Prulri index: 4.11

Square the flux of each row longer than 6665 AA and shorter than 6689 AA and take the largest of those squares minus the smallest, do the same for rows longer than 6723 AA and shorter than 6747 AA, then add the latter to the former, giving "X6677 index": 127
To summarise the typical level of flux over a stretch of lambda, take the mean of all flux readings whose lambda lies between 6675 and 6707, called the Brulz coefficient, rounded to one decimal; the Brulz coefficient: 10.9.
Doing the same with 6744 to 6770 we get 10.7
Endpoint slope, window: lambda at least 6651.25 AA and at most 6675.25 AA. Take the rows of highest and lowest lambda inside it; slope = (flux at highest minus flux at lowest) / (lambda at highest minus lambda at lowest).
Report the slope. -0.032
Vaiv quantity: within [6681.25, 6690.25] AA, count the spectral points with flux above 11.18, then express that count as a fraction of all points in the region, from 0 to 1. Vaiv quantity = 0.50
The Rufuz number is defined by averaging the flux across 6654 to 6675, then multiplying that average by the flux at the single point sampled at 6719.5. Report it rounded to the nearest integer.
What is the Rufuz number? 108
